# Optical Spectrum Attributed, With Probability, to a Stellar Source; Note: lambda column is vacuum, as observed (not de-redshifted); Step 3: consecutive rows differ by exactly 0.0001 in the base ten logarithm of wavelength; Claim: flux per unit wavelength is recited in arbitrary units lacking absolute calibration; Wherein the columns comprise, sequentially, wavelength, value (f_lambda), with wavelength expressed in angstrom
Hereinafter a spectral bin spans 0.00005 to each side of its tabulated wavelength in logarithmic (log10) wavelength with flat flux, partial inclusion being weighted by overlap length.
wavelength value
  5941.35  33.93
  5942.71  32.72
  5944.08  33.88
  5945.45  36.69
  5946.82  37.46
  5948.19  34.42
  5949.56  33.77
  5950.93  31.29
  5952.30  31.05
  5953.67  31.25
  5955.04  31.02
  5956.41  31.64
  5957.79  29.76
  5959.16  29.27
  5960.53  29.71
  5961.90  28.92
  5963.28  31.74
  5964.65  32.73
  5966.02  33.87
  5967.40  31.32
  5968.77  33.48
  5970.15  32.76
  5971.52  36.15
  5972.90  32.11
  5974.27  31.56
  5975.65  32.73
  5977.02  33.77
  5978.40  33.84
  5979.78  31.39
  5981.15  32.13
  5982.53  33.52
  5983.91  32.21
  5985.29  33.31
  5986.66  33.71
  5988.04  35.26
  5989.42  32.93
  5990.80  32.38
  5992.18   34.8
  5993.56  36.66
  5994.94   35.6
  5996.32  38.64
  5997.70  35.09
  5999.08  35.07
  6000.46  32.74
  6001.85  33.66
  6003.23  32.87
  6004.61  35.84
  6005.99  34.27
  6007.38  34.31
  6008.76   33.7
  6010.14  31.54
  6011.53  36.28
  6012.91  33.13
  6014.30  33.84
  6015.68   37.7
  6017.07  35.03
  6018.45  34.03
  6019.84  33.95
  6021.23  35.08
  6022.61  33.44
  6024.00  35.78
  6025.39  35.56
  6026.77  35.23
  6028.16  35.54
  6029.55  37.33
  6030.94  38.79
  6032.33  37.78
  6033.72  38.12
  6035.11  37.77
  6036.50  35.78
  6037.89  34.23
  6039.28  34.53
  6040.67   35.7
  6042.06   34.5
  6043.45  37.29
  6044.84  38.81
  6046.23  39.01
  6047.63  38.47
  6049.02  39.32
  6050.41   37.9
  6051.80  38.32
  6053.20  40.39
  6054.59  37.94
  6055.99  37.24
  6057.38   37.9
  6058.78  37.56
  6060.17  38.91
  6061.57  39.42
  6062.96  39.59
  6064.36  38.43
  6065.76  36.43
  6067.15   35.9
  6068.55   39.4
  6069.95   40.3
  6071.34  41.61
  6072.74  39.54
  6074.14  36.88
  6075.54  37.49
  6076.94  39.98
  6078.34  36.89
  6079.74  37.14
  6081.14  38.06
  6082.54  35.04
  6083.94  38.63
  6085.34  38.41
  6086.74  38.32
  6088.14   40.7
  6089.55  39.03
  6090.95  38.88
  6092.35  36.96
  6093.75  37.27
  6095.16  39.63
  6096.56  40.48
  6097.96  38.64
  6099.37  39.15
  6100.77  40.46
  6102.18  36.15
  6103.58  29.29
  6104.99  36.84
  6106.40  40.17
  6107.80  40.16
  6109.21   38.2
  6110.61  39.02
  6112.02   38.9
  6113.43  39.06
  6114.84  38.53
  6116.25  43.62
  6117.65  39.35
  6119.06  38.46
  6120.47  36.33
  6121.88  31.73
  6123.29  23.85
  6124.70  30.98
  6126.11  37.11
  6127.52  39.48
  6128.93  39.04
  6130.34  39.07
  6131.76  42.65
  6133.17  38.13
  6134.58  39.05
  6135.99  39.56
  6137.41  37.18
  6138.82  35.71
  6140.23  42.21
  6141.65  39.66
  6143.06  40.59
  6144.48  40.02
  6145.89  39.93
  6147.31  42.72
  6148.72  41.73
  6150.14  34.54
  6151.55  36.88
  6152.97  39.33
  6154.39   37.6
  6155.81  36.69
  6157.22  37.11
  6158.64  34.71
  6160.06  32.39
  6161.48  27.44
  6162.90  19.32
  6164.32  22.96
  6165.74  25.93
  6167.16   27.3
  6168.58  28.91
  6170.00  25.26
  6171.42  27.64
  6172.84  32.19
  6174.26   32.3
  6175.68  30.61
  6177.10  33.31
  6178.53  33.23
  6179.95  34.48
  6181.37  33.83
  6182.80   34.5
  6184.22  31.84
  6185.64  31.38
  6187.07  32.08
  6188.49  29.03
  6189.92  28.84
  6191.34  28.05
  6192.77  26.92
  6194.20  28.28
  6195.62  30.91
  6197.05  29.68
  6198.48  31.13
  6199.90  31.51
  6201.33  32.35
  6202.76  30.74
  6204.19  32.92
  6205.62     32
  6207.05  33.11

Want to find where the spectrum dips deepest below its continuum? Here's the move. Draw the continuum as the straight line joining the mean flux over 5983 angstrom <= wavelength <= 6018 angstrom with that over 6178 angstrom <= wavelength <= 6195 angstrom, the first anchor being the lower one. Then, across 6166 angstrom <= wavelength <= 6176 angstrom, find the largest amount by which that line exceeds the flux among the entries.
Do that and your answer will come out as 6.1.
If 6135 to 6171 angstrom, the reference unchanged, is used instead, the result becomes 12.1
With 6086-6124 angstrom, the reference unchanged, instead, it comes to 8.3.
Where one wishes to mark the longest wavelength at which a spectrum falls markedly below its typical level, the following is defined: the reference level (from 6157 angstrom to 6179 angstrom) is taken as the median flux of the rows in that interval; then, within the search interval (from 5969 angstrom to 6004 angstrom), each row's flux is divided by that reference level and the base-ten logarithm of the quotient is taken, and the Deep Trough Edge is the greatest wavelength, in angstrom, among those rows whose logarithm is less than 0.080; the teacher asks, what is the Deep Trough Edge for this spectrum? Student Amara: 6003.23 angstrom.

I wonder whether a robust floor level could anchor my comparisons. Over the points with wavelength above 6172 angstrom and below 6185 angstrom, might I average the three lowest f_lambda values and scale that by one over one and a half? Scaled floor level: 21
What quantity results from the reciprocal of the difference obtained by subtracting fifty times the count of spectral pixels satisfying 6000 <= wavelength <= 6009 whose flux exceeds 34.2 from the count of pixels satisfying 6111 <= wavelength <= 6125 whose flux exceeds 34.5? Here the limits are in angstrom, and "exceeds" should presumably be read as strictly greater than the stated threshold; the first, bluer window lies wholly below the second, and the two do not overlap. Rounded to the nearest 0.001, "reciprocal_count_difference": -0.007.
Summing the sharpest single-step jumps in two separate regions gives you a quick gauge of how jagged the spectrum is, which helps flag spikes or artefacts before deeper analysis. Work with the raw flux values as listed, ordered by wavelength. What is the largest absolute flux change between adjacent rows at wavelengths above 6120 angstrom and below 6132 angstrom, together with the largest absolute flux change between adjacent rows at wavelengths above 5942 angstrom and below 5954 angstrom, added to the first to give 10.9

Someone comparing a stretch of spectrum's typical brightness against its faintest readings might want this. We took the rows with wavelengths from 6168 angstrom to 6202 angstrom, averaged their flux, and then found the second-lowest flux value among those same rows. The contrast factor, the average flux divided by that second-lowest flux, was 1.14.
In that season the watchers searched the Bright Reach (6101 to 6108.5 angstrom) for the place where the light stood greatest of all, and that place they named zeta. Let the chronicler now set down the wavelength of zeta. 6106.40 angstrom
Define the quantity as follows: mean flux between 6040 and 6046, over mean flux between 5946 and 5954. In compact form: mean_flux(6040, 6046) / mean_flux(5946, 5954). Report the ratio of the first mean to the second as 1.10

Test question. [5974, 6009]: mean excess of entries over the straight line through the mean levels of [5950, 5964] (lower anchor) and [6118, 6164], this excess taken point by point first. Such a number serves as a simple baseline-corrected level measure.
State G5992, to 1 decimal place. 2.2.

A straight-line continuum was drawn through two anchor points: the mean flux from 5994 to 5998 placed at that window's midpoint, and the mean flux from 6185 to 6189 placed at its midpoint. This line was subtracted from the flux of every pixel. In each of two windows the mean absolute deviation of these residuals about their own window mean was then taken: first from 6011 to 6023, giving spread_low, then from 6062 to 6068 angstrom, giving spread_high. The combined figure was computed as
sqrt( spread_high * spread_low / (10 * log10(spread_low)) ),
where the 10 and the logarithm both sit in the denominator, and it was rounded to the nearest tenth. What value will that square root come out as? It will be 1.7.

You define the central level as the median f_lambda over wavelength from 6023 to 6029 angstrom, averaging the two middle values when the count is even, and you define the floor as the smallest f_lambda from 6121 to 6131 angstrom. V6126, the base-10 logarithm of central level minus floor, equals 1.1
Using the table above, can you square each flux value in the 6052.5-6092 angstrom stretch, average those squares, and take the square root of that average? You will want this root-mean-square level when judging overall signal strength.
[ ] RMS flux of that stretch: 38.5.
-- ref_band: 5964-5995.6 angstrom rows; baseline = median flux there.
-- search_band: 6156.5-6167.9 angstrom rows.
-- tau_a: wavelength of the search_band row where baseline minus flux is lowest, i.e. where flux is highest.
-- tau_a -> 6157.22 angstrom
